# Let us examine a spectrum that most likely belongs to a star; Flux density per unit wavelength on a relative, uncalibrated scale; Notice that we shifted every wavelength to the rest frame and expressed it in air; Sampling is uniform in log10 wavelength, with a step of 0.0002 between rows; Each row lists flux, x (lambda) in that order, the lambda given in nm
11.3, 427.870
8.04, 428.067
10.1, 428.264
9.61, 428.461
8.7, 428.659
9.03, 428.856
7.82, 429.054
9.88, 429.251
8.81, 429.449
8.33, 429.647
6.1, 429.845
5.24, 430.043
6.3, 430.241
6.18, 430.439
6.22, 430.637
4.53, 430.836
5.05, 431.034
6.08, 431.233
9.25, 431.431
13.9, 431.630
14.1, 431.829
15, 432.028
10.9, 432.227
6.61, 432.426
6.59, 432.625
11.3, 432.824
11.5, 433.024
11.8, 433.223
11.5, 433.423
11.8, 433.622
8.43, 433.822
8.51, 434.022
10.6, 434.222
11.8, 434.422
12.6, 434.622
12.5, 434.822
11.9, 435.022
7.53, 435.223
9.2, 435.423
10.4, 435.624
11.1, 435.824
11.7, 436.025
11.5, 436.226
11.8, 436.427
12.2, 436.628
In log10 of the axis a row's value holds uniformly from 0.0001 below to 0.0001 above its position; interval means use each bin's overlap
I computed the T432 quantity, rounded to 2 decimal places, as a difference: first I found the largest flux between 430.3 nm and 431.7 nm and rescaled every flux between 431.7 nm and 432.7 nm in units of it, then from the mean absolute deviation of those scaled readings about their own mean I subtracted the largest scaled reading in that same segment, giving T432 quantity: -0.85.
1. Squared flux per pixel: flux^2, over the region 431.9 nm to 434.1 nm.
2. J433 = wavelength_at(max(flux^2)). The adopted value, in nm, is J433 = 432.028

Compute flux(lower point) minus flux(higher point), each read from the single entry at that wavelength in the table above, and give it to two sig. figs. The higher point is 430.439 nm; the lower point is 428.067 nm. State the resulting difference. 1.9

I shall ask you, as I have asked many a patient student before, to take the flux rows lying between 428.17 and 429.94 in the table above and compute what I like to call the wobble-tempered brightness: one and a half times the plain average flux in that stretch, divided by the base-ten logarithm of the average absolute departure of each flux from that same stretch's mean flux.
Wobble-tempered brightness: -205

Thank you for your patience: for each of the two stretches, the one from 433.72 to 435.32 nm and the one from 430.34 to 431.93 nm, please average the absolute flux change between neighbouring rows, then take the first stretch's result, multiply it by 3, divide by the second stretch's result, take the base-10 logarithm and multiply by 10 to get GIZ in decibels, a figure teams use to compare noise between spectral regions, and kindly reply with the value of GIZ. 3.9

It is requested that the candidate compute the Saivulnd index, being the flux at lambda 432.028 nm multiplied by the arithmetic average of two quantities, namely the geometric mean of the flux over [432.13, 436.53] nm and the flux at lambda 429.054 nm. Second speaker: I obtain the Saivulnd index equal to 136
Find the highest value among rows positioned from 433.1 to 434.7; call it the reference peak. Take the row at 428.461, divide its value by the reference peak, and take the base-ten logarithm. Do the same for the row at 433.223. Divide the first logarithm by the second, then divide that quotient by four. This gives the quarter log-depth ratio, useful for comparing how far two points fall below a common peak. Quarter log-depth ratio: 1.0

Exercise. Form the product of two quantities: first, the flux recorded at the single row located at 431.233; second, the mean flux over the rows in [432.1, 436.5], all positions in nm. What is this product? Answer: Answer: 64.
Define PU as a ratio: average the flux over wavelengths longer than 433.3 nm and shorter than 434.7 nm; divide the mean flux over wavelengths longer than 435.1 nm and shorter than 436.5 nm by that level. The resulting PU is 0.97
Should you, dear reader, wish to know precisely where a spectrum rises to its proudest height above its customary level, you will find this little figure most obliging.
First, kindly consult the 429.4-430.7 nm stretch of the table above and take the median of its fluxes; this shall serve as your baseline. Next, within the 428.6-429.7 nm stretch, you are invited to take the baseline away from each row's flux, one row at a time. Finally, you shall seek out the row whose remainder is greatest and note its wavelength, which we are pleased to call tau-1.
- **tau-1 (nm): 429.251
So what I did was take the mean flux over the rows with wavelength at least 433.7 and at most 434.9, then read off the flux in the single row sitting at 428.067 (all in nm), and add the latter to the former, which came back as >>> 18.8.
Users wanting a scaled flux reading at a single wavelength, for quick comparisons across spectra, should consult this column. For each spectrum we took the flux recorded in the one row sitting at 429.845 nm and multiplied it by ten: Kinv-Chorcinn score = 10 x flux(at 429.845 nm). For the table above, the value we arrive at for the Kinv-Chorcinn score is 61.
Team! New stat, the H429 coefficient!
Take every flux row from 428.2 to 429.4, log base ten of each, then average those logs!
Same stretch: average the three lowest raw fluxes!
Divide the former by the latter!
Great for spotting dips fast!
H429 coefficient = 0.113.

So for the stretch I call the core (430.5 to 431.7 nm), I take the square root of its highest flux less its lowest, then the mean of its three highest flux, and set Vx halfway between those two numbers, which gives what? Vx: 6.43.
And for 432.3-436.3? 7.39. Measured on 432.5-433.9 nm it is 6.99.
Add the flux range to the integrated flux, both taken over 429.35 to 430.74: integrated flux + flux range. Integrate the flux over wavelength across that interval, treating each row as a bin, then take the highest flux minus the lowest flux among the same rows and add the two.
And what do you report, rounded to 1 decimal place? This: 12.9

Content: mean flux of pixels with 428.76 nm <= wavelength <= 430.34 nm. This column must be 7.7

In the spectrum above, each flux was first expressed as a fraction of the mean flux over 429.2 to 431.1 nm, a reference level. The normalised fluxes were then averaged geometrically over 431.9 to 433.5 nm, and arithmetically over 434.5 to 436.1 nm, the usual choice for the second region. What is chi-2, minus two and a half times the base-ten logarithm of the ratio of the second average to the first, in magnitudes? -0.06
